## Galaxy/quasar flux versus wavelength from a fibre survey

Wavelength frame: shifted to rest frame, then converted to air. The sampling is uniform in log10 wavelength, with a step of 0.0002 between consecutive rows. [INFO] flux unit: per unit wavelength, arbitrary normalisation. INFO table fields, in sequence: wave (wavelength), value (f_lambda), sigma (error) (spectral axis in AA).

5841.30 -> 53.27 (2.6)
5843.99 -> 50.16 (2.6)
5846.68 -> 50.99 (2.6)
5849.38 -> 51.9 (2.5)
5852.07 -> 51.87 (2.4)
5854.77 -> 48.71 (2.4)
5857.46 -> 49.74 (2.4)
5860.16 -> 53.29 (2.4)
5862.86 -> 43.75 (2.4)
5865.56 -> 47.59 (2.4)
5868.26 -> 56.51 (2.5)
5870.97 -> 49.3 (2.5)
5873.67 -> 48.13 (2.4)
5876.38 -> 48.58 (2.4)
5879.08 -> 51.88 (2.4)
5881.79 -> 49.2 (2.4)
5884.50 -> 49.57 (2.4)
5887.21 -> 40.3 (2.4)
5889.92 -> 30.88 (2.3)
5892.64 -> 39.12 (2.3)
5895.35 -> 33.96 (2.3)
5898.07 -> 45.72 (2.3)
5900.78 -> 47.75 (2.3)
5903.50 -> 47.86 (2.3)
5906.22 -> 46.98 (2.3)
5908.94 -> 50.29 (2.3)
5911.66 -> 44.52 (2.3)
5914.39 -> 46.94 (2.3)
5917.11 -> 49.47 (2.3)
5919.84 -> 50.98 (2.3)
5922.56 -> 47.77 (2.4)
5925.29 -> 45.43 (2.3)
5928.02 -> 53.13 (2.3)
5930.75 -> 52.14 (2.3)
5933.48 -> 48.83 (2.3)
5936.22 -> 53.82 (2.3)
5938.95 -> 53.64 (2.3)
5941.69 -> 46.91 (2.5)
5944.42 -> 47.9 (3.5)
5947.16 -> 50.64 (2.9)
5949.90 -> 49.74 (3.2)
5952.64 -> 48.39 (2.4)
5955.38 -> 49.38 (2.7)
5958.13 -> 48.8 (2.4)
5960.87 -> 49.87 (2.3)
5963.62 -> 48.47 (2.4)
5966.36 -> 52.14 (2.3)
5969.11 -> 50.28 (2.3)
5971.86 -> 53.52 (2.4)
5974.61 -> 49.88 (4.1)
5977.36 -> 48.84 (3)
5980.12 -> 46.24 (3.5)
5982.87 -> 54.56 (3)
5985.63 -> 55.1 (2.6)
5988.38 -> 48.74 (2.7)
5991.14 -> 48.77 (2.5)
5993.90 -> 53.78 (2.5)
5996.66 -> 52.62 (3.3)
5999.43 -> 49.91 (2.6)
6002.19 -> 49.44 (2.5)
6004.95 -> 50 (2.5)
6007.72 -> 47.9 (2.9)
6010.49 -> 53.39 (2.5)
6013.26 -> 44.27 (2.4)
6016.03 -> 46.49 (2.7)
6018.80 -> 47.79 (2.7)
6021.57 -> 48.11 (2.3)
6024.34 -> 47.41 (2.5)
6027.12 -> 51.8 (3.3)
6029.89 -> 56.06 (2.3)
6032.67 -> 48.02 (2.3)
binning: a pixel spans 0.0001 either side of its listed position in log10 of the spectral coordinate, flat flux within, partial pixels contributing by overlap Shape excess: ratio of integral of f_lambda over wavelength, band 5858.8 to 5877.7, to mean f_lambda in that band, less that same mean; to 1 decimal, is -30.7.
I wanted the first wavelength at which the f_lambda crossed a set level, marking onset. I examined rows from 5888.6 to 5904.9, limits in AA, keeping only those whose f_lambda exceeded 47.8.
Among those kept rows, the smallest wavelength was 5903.50 AA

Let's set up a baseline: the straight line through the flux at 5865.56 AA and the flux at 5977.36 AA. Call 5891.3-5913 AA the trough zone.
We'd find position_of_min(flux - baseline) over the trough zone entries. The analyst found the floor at 5895.35 AA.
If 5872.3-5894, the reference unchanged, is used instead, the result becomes 5889.92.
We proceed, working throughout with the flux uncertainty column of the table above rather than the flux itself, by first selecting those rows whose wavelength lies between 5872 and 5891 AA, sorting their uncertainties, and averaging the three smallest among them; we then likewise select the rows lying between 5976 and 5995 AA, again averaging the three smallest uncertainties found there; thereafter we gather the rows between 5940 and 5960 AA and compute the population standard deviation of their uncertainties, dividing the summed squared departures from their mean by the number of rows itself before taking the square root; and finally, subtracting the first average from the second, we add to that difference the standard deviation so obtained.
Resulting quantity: 0.56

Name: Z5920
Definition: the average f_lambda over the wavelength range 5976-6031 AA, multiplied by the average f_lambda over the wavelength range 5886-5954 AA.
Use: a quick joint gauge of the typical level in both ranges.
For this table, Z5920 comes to 2349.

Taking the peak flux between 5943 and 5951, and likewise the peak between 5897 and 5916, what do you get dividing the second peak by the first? 0.99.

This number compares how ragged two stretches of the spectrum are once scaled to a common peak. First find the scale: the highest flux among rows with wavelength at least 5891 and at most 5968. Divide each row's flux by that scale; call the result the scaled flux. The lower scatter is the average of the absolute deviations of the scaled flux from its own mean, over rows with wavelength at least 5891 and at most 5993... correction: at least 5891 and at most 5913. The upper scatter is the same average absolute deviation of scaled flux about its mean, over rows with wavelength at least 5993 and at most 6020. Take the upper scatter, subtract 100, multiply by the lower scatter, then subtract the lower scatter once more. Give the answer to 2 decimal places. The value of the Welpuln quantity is -7.49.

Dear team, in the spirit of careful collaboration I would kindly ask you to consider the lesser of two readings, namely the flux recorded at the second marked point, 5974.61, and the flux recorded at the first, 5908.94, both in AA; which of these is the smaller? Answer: 49.9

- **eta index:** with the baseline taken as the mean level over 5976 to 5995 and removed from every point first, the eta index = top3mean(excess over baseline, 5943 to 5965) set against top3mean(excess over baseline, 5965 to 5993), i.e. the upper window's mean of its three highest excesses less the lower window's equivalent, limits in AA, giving 4.3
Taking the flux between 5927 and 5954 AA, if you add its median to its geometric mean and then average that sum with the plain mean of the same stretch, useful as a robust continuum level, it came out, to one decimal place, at 75.6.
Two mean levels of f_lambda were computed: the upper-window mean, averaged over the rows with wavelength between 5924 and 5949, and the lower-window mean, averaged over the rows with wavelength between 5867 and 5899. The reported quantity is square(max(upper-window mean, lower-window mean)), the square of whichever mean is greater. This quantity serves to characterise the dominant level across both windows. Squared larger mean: 2527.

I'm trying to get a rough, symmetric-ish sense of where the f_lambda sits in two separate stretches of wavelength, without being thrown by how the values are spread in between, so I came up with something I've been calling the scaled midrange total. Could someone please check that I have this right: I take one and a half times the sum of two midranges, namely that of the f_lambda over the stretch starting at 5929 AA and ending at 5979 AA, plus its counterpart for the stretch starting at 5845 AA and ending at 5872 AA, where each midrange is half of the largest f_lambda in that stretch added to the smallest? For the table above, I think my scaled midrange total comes 151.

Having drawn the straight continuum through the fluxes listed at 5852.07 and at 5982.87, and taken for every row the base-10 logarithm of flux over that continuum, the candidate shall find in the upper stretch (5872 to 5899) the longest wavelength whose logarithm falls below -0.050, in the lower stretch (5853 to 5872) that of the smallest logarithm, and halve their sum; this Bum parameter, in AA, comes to 5880.5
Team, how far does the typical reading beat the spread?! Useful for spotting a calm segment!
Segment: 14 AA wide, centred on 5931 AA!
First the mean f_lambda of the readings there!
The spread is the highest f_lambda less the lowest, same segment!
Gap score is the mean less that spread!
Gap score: 42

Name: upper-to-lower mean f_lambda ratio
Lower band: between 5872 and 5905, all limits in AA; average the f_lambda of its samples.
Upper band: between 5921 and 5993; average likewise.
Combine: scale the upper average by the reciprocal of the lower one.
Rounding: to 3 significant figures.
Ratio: 1.13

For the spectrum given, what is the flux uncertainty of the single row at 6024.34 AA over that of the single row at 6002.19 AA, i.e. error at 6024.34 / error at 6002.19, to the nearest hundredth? 1.00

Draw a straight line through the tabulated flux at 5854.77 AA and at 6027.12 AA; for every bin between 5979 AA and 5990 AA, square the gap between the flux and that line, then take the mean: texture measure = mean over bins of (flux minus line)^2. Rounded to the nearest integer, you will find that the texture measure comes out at 14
